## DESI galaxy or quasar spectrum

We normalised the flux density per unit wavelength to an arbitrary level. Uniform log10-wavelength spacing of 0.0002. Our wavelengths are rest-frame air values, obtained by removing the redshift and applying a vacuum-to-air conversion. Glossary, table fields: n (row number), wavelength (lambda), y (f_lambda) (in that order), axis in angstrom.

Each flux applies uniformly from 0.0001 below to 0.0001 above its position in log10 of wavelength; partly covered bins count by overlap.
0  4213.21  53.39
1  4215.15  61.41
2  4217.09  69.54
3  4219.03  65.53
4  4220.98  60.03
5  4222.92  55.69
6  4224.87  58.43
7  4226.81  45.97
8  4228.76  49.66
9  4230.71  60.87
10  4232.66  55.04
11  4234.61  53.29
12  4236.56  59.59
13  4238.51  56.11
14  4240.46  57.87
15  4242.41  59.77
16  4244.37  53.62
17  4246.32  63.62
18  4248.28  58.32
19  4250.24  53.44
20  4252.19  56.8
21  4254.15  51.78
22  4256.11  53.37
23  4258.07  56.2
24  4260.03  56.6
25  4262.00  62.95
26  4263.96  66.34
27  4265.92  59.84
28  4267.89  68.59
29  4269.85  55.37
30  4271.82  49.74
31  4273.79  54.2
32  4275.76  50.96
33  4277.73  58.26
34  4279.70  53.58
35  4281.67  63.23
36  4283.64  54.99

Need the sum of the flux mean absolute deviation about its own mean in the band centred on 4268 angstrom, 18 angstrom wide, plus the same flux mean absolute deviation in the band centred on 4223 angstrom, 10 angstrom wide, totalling 10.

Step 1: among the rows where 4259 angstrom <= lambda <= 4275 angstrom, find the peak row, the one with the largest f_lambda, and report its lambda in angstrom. 4267.89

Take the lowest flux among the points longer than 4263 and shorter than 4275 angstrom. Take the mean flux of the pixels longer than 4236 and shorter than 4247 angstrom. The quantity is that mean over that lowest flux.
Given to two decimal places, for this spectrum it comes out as 1.17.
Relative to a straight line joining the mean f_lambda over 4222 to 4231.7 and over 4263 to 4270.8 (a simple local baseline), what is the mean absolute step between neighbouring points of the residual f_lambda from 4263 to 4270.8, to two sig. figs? 9.6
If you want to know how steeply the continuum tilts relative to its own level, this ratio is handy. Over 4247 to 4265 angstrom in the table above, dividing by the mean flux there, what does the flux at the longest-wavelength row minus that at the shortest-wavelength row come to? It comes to 0.14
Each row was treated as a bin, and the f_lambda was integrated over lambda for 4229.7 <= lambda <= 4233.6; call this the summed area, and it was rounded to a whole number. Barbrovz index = 226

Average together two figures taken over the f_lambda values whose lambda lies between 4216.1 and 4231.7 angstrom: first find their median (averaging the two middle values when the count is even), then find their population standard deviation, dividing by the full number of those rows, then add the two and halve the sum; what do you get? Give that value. 33.2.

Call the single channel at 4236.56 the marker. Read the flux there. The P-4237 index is 59.59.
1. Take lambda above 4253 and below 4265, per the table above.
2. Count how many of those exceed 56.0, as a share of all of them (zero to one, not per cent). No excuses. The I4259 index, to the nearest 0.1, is 0.7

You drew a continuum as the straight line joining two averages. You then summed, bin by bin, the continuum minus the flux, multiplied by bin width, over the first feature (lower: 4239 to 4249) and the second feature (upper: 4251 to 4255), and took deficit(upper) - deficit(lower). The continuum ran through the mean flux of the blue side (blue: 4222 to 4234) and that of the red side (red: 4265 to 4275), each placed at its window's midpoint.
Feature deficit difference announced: 38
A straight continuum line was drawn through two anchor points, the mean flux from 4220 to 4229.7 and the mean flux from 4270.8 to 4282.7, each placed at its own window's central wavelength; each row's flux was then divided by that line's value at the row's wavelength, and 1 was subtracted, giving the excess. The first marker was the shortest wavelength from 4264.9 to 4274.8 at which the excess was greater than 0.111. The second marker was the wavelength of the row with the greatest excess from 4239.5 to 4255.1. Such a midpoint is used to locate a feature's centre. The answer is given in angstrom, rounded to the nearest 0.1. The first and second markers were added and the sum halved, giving 4257.1 angstrom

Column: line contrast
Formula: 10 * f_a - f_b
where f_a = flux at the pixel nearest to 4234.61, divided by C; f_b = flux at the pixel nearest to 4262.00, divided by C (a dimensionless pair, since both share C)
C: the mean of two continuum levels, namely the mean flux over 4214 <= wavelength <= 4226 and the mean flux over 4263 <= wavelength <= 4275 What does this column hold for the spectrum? 7.8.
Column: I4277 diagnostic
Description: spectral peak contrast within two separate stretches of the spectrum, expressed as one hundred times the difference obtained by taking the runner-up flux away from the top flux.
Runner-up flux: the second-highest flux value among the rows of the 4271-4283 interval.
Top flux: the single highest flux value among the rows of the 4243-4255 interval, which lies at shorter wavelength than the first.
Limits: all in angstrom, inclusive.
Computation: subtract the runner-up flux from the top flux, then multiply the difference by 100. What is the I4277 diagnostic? 536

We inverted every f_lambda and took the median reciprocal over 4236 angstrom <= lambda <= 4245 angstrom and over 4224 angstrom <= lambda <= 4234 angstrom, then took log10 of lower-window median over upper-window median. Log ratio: 0.022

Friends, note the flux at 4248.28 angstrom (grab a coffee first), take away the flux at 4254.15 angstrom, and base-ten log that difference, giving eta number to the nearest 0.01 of 0.82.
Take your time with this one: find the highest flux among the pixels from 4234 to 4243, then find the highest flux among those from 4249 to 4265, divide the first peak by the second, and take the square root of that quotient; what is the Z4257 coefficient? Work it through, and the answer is 0.95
